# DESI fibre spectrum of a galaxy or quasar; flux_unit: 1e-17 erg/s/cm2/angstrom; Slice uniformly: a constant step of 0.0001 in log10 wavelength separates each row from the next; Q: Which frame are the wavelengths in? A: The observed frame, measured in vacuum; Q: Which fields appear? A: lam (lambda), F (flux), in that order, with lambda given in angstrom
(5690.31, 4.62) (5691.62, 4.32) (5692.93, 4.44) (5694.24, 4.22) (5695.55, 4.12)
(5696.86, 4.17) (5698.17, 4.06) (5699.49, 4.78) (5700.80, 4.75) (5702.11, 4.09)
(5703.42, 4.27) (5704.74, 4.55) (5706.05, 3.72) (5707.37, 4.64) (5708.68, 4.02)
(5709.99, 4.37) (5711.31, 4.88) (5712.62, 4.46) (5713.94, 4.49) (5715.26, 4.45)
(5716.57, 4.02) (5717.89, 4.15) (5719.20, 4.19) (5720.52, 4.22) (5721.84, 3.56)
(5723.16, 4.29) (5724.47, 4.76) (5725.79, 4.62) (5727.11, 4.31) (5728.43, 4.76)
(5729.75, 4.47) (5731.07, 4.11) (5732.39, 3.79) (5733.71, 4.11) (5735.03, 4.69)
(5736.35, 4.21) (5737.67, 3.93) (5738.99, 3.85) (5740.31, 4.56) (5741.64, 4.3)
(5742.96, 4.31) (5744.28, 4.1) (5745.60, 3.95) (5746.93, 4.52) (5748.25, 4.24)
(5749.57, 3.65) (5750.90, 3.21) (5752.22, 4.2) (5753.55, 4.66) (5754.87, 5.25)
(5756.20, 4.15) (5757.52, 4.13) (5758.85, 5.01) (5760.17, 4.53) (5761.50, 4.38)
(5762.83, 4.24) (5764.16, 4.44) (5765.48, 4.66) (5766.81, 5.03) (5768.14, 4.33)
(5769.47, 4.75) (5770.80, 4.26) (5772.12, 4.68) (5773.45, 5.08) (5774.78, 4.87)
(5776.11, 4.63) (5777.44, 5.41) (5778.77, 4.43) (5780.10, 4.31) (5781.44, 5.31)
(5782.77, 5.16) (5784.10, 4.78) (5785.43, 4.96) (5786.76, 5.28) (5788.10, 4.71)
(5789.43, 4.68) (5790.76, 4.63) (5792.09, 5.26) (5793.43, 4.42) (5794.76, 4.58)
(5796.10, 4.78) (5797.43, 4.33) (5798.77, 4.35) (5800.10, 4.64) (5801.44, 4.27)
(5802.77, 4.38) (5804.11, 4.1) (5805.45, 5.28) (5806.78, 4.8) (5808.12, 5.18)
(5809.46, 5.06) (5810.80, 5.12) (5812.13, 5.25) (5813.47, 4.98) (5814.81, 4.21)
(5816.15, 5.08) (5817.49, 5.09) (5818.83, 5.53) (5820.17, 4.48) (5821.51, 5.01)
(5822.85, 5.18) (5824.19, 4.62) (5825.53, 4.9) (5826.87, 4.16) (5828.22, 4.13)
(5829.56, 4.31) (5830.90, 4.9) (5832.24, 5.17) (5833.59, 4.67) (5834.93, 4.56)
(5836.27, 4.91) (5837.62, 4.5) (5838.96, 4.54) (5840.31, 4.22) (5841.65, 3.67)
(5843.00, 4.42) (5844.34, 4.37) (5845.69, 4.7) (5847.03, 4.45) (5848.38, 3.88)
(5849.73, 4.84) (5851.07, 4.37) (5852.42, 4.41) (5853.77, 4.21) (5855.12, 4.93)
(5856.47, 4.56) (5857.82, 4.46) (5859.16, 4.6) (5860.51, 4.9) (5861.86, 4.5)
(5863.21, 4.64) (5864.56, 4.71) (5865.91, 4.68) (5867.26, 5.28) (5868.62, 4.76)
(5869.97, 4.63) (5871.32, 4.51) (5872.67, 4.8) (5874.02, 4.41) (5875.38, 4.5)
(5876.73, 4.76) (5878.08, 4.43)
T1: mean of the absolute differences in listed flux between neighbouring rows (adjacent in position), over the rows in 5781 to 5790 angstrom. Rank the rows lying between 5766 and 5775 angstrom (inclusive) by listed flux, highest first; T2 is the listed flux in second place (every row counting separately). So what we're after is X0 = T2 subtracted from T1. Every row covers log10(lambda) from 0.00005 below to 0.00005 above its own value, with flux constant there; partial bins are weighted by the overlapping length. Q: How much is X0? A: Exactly -4.76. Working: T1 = 0.27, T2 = 5.03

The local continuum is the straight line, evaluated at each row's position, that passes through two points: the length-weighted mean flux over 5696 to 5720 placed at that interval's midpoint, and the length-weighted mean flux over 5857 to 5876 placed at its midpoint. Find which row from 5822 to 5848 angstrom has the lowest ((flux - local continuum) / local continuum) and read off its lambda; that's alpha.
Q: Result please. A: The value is 5841.65 angstrom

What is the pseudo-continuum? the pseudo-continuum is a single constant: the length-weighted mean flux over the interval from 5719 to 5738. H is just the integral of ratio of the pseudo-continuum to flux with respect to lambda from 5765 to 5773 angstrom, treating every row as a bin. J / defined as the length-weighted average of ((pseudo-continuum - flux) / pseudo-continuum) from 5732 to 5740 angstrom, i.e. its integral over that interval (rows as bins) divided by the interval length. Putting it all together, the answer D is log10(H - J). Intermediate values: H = 7.41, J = 0.03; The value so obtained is 0.868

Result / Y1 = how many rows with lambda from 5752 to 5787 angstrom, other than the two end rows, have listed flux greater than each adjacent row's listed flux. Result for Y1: 7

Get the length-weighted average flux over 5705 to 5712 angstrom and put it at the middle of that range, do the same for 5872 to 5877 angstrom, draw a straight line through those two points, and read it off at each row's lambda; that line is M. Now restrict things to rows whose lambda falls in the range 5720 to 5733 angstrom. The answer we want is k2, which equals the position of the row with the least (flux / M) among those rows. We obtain 5721.84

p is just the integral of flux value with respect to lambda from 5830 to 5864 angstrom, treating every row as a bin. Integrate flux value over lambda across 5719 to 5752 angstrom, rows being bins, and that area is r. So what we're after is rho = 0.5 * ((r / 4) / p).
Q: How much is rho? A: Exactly 0.112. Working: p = 154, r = 138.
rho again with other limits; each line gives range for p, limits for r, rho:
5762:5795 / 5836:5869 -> 0.119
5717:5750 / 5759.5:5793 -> 0.143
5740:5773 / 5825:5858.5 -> 0.130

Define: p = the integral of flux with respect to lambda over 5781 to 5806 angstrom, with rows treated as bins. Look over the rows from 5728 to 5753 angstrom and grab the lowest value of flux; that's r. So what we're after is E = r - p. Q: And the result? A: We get -115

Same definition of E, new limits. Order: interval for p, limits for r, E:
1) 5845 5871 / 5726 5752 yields -116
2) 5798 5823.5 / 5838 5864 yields -120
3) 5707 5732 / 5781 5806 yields -105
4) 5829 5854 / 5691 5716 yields -108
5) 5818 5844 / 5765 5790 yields -116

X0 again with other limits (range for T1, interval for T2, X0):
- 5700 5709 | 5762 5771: -4.17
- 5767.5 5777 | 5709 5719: -4.13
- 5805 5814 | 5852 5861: -4.66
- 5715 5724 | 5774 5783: -4.97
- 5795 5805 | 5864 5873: -4.55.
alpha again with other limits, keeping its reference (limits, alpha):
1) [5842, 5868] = 5848.38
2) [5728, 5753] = 5750.90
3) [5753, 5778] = 5757.52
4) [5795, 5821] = 5804.11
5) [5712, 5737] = 5721.84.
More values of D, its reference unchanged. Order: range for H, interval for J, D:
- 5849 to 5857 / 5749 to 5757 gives 0.876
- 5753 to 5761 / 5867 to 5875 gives 0.879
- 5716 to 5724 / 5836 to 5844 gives 0.925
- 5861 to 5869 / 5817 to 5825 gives 0.867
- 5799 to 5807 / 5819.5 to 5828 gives 0.885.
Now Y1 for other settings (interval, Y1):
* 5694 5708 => 3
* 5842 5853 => 2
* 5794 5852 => 15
